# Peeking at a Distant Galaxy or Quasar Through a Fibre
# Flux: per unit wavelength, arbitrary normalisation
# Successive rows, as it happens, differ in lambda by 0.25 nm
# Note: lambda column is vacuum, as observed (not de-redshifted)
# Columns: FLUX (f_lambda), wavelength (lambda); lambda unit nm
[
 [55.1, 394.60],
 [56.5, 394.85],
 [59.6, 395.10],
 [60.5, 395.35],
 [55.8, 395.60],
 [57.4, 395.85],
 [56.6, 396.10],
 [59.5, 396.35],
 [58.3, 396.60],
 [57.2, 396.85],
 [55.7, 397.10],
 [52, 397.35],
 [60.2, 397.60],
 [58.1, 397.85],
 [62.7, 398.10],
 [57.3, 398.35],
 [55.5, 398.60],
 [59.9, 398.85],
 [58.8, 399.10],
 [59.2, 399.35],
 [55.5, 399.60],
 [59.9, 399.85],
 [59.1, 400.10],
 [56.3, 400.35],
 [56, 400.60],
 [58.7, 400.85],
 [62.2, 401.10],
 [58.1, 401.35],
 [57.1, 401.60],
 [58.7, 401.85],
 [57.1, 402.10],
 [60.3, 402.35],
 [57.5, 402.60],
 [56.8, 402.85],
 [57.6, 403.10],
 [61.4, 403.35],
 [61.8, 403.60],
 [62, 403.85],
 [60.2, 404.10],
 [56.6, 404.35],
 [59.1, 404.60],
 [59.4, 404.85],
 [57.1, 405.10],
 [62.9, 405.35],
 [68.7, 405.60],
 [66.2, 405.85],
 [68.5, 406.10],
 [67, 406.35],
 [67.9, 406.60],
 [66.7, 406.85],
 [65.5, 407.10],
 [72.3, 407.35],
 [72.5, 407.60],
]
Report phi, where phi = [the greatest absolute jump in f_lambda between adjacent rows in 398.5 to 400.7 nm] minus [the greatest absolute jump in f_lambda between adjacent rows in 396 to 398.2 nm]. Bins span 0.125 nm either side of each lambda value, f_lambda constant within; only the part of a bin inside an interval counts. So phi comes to -3.8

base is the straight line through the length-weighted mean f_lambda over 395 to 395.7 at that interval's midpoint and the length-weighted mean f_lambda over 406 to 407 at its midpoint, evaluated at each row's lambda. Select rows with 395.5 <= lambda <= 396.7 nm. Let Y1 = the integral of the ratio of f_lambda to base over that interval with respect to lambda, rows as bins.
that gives 1.16 nm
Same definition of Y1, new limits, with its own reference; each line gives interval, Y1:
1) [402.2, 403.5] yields 1.18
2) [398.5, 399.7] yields 1.13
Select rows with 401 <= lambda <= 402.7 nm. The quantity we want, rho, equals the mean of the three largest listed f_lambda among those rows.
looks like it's 60.4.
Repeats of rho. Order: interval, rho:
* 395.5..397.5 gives 58.4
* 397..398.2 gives 60.3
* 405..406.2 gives 67.8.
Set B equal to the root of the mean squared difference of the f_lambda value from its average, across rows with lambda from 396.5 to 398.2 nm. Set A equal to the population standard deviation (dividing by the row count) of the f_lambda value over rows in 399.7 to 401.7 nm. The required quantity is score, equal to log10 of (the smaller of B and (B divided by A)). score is 0.2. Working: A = 1.9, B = 3.1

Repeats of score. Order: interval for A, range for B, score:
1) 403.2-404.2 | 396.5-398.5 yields 0.5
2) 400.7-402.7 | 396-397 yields -0.2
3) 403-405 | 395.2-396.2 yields 0.0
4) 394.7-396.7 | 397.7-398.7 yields 0.2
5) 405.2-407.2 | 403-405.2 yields 0.0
